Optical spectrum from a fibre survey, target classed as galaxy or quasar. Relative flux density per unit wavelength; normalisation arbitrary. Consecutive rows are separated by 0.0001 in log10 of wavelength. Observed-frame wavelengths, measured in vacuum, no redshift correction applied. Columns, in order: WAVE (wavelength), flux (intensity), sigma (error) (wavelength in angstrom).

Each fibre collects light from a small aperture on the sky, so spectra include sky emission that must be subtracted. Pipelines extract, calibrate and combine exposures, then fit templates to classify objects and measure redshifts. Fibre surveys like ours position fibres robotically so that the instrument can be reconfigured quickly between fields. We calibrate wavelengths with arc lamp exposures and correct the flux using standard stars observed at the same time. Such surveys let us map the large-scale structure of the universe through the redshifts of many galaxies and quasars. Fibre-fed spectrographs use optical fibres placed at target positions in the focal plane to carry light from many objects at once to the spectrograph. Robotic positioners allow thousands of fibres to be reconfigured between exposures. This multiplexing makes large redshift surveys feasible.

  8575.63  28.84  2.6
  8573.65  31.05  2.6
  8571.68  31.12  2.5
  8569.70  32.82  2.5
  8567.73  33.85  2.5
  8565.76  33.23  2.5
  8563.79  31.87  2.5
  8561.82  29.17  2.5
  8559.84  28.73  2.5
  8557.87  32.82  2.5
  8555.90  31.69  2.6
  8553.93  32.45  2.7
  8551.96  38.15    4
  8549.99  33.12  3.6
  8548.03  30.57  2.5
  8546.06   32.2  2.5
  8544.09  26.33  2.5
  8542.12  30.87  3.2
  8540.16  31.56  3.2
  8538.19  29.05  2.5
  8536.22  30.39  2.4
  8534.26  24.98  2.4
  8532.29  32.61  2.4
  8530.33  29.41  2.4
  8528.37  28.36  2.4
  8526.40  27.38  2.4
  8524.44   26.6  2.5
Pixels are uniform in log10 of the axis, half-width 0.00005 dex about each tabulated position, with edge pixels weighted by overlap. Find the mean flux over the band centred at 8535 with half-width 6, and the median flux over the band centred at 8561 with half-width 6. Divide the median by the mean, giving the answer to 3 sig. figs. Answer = 1.07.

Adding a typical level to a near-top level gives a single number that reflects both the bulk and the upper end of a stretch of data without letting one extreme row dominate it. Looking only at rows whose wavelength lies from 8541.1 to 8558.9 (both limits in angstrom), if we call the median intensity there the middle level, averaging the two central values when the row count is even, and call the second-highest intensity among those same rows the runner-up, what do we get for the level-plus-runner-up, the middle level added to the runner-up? 65.3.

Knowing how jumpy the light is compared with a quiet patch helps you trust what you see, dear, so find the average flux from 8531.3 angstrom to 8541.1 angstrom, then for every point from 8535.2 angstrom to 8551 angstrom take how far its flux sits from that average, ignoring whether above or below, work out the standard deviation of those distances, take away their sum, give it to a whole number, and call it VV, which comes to -13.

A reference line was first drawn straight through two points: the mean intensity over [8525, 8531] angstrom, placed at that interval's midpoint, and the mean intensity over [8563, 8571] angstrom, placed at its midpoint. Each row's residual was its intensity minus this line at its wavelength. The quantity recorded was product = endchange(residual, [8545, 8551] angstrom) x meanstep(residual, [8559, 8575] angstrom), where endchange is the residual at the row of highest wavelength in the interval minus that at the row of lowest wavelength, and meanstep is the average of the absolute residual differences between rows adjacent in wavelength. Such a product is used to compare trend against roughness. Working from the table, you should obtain 0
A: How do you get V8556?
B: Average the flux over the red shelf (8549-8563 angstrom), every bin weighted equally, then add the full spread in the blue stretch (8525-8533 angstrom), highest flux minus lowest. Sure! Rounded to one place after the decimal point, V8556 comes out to 37.5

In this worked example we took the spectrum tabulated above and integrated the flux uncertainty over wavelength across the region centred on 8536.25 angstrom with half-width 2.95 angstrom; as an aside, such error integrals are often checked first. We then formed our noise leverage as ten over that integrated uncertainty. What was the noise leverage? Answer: 0.70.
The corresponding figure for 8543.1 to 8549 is 0.68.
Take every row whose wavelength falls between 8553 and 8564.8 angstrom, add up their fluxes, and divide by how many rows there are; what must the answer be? 31.1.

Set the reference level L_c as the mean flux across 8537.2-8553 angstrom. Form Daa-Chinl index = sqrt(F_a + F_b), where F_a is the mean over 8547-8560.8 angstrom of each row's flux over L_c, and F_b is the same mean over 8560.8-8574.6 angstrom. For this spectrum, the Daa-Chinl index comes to 1.43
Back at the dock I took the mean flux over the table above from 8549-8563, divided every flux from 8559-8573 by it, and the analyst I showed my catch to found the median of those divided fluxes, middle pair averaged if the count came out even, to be 0.99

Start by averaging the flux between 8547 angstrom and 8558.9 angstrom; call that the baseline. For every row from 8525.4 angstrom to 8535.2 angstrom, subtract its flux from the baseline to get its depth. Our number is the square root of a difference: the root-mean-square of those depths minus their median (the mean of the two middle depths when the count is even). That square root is 0.67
